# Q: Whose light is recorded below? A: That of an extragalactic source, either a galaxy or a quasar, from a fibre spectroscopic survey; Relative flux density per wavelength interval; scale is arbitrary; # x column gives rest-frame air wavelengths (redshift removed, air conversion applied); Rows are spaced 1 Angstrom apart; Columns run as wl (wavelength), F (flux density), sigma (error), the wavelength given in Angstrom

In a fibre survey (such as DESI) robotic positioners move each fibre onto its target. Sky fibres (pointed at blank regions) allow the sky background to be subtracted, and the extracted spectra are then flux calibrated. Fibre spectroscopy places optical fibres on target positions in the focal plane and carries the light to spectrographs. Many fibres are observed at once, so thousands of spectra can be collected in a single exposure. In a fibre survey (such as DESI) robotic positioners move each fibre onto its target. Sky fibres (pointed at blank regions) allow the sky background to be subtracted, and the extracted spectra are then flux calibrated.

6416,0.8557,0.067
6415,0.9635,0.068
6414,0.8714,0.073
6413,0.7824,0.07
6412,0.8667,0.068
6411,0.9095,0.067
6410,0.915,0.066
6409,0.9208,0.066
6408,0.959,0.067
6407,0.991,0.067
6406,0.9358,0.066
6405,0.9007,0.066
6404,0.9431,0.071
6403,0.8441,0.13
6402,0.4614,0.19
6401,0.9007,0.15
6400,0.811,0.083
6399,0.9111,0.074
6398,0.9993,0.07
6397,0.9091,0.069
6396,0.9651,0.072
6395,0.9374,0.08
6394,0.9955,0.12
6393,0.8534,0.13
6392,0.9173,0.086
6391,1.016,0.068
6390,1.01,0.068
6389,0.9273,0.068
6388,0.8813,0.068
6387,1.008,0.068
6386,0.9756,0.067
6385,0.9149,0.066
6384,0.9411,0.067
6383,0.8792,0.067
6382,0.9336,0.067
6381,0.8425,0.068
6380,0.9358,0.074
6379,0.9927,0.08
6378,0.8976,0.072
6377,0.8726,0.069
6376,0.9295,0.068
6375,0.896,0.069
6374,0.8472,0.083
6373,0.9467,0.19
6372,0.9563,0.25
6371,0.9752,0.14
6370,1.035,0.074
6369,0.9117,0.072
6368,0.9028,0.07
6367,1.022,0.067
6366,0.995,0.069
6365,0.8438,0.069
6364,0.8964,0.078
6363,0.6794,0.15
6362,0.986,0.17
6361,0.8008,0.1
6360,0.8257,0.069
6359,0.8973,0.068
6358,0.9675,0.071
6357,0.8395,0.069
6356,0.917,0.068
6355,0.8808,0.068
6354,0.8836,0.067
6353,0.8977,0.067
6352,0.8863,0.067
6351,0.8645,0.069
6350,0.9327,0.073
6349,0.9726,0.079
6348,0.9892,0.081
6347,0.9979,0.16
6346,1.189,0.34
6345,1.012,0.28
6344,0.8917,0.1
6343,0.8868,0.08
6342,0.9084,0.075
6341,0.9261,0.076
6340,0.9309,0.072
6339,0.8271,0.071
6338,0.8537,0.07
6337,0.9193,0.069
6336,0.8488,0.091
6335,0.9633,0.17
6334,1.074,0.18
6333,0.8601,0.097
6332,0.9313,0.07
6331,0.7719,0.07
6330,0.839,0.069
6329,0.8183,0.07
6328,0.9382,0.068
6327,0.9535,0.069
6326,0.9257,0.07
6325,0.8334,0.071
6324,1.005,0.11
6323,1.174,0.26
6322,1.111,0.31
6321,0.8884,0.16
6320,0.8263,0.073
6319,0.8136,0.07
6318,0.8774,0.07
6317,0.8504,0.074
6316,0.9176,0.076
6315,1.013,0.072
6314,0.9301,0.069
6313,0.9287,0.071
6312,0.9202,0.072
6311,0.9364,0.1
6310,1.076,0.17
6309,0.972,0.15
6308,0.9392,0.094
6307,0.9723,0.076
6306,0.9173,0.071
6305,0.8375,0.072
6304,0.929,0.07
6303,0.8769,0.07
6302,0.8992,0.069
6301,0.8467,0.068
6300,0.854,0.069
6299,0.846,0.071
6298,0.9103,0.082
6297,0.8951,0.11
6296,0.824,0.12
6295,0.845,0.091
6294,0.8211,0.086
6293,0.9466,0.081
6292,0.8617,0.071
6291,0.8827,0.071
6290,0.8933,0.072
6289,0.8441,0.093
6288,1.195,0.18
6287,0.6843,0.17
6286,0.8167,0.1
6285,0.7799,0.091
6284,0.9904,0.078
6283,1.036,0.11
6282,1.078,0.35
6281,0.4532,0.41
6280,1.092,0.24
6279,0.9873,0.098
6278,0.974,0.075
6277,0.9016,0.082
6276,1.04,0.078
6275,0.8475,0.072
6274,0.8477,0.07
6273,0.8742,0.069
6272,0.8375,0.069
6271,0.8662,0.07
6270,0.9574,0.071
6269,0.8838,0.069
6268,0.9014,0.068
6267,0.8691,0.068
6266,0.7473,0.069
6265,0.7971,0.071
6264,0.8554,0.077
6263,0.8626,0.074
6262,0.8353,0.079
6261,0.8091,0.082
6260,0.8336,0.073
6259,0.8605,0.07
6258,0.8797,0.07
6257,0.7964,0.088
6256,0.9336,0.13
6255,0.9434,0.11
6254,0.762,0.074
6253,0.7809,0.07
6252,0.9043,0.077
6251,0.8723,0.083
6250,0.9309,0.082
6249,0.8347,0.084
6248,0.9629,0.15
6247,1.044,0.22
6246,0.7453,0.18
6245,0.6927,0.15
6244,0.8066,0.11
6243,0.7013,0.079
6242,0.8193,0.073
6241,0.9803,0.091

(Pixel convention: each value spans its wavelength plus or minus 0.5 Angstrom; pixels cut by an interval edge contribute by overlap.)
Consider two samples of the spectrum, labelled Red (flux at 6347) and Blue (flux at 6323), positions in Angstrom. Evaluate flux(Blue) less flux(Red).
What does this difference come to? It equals 0.18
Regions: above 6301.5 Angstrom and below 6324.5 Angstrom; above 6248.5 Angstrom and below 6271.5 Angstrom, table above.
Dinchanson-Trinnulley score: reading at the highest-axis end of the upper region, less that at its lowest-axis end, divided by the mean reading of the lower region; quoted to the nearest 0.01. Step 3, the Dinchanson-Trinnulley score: 0.12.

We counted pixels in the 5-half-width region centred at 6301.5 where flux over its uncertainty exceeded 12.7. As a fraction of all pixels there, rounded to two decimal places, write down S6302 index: 0.30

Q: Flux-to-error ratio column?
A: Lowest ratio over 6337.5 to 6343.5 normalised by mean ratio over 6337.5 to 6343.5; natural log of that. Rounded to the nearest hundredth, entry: -0.08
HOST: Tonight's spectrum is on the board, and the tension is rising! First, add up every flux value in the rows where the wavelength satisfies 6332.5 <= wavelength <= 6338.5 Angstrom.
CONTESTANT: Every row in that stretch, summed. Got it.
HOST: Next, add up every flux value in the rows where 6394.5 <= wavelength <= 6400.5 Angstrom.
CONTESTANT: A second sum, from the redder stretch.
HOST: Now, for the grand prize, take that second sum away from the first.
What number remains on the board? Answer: -0.01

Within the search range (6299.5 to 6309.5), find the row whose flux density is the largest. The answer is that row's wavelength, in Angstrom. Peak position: 6307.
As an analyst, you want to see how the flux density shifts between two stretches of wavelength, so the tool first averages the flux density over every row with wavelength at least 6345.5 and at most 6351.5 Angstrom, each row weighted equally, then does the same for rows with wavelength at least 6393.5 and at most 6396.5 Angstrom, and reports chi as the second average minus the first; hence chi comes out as -0.025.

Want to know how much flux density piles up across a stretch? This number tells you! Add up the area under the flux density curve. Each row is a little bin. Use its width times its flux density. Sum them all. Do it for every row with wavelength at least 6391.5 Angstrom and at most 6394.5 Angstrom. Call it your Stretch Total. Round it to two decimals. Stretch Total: 2.77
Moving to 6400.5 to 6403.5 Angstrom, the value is 2.21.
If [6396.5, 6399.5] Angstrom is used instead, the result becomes 2.82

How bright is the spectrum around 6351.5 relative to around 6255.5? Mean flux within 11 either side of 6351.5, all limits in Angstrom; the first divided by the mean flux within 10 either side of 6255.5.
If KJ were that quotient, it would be 1.07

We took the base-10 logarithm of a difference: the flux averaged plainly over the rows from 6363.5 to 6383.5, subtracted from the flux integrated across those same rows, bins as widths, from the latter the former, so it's 1.25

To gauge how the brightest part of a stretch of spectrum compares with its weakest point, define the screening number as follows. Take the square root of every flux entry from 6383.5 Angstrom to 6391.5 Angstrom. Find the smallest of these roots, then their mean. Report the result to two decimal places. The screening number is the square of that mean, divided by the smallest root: 1.02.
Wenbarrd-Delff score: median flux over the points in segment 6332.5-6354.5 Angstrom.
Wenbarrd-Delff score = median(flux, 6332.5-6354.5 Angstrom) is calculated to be 0.91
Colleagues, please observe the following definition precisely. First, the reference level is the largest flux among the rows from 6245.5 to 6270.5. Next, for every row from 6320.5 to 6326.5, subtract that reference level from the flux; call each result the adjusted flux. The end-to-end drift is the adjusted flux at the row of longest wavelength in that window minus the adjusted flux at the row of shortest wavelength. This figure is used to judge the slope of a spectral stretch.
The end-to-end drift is 0.037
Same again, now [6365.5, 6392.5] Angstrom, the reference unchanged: -0.078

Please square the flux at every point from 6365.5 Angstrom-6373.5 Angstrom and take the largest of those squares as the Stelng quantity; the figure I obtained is 1.07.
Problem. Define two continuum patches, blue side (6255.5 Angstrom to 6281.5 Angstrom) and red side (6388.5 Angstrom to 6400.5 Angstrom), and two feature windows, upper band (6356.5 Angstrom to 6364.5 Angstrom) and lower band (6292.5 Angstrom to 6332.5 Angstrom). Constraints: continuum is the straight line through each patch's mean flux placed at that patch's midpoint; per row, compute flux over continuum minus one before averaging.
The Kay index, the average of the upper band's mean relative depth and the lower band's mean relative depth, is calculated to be -0.021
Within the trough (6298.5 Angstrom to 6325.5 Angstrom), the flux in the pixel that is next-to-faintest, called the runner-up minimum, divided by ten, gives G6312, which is 0.0826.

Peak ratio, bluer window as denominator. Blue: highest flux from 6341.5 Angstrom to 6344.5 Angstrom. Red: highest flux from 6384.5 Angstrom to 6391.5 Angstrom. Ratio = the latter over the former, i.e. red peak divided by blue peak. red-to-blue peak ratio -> 1.12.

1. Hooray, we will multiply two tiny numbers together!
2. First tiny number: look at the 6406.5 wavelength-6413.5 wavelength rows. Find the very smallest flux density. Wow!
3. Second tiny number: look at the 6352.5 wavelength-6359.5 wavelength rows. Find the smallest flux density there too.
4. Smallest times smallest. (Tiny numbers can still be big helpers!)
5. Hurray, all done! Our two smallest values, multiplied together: 0.657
